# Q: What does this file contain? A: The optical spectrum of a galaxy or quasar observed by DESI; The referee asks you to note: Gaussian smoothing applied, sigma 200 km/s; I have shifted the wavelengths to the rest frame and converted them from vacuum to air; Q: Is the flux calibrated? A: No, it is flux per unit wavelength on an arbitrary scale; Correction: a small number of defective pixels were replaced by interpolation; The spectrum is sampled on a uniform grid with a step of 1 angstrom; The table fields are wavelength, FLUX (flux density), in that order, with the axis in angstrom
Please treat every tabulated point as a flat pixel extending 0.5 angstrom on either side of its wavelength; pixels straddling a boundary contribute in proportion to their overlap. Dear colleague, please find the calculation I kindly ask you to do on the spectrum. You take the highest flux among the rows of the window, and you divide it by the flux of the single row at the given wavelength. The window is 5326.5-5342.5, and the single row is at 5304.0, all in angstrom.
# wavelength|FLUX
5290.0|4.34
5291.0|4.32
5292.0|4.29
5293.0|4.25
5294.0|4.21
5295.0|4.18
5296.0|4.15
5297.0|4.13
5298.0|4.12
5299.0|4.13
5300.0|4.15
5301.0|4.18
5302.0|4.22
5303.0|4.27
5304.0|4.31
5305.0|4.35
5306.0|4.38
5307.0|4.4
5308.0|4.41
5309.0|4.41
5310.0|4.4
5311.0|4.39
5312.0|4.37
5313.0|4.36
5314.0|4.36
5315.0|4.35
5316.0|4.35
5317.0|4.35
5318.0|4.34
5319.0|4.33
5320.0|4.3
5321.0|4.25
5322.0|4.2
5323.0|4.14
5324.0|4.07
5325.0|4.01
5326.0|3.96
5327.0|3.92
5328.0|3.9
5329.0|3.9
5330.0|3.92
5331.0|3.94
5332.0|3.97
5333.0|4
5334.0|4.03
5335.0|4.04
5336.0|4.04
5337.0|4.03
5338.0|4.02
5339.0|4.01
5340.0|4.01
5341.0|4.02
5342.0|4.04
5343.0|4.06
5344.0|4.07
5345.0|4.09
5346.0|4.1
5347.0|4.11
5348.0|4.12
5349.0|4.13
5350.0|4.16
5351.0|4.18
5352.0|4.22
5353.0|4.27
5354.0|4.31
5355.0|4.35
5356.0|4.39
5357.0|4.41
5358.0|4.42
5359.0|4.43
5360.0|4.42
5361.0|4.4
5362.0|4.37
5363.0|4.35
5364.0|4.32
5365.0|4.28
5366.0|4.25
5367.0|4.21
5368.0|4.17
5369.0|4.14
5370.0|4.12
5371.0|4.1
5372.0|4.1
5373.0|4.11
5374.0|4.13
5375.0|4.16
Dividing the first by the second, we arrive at 0.94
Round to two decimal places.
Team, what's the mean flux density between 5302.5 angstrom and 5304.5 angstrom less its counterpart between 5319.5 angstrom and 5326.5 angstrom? 0.16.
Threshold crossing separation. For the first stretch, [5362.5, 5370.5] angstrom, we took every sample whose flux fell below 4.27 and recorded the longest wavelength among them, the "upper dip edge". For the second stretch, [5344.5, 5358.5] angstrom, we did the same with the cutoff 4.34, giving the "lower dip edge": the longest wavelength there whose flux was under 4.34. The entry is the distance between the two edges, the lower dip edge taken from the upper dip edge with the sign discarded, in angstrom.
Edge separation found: 16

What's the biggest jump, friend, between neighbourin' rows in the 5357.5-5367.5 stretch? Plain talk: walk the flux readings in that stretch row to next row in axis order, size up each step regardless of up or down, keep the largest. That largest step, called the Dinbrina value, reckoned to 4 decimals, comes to 0.0400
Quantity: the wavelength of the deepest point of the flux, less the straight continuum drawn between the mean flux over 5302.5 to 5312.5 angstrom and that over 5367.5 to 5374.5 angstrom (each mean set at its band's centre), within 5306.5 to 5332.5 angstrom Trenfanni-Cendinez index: 5328.0 angstrom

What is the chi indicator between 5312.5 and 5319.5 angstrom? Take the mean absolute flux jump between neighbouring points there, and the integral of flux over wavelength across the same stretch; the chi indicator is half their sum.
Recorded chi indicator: 15.2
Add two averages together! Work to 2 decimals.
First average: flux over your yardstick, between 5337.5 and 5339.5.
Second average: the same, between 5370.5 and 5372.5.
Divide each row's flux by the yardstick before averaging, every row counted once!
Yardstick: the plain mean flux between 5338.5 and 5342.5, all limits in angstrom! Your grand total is 2.02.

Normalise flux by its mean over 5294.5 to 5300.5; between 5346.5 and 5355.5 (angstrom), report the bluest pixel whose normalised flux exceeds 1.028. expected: 5353.0 angstrom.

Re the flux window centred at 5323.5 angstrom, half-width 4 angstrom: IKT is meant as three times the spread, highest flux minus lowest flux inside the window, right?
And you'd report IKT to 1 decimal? 1.1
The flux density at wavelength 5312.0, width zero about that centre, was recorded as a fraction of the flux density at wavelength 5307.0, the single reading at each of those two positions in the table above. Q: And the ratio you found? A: 0.99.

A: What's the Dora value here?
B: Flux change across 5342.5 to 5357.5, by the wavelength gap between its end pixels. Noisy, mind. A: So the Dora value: 0.025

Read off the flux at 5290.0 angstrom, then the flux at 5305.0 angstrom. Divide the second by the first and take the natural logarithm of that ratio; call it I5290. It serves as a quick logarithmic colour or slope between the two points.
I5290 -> 0.00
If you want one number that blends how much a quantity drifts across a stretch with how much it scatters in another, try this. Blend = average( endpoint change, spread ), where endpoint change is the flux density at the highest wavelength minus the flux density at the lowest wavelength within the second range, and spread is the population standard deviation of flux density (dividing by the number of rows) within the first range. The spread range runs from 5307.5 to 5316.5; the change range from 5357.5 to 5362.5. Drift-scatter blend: -0.01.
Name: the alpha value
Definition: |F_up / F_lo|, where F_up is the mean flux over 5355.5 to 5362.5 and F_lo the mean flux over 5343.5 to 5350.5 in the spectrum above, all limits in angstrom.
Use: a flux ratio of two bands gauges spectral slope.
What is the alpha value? 1.072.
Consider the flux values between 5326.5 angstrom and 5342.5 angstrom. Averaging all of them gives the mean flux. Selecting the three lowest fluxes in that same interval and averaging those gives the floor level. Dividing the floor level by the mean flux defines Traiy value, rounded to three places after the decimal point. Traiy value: 0.980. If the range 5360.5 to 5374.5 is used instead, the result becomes 0.973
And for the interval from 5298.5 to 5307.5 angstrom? 0.974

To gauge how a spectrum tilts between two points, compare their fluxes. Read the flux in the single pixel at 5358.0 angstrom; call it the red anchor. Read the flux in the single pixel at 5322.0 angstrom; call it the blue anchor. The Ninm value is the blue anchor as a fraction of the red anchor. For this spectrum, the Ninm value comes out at 0.95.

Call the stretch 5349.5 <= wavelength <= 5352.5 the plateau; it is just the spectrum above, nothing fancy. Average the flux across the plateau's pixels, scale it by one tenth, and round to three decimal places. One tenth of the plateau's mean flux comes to 0.419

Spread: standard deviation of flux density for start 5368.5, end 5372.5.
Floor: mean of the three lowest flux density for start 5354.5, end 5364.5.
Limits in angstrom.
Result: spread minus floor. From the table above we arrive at -4.32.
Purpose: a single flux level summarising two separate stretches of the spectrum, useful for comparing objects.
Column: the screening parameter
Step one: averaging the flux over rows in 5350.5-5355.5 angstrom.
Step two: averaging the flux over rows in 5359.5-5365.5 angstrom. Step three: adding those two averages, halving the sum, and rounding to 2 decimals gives 4.31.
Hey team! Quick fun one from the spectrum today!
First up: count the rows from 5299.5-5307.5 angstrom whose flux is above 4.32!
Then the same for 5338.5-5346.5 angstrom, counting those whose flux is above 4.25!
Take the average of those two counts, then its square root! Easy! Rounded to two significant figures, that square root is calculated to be 1.2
